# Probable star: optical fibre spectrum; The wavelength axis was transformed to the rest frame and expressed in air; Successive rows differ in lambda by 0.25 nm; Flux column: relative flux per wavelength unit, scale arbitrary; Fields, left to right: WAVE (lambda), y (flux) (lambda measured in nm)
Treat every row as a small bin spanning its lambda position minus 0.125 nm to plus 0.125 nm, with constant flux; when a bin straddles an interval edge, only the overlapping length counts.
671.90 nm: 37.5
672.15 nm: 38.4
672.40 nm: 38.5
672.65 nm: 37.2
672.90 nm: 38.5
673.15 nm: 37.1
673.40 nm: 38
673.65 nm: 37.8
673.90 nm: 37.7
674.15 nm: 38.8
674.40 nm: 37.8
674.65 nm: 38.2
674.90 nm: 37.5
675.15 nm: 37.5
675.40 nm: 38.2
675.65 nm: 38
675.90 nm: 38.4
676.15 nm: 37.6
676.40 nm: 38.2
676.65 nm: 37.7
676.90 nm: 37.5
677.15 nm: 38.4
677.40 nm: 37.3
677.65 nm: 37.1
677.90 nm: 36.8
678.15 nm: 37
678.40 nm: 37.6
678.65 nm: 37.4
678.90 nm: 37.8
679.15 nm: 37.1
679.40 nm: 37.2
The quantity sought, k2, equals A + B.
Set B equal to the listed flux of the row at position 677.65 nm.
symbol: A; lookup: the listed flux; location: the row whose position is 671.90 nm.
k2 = 74.6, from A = 37.5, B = 37.1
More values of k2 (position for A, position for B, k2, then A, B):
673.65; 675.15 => 75.3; 37.8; 37.5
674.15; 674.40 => 76.6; 38.8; 37.8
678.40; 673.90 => 75.3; 37.6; 37.7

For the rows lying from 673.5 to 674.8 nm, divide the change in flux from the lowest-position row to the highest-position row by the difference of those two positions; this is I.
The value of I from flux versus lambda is 0.4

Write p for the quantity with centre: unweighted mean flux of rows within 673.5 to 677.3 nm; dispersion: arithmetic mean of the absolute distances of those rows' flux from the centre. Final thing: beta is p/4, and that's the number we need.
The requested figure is 0.084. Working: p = 0.34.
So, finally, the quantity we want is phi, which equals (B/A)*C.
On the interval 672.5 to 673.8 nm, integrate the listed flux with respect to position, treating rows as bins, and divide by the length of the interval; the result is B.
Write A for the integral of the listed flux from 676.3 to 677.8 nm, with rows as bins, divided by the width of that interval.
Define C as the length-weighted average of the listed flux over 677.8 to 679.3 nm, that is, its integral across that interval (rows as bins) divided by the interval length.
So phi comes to 37.3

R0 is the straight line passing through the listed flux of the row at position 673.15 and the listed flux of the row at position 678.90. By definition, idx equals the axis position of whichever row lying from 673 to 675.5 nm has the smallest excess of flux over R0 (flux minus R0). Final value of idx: 673.15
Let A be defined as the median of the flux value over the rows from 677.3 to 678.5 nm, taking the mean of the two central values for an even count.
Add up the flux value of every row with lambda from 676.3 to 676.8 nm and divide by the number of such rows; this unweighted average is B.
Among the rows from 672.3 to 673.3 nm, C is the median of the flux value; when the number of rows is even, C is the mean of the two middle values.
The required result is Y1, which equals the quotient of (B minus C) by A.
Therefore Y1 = 0.003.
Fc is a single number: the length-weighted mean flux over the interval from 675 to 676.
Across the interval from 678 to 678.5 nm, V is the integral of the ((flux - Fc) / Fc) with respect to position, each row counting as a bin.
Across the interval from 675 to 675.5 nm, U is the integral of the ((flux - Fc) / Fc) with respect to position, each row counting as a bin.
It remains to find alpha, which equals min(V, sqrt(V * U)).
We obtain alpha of -0.0098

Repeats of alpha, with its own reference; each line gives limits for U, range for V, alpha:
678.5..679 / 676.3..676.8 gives -0.0012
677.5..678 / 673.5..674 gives -0.0031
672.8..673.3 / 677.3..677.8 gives -0.0109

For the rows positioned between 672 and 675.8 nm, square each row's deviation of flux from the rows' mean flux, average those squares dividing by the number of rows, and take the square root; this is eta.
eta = 0.48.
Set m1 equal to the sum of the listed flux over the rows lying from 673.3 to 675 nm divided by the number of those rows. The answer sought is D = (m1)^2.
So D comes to 1442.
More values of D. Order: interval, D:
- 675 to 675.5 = 1433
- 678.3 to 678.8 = 1406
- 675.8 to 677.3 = 1441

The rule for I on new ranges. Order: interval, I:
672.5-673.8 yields 0.6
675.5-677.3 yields 0.3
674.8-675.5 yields 1.4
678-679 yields 1.1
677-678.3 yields -1.4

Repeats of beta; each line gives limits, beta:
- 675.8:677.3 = 0.092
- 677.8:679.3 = 0.079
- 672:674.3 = 0.122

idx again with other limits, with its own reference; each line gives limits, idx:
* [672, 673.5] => 673.15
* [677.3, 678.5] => 677.90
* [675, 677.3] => 676.90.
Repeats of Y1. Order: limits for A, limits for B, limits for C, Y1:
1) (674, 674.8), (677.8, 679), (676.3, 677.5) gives -0.010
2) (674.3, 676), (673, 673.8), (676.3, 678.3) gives 0.006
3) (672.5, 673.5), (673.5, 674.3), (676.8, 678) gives 0.021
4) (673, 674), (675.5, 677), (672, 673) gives -0.015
